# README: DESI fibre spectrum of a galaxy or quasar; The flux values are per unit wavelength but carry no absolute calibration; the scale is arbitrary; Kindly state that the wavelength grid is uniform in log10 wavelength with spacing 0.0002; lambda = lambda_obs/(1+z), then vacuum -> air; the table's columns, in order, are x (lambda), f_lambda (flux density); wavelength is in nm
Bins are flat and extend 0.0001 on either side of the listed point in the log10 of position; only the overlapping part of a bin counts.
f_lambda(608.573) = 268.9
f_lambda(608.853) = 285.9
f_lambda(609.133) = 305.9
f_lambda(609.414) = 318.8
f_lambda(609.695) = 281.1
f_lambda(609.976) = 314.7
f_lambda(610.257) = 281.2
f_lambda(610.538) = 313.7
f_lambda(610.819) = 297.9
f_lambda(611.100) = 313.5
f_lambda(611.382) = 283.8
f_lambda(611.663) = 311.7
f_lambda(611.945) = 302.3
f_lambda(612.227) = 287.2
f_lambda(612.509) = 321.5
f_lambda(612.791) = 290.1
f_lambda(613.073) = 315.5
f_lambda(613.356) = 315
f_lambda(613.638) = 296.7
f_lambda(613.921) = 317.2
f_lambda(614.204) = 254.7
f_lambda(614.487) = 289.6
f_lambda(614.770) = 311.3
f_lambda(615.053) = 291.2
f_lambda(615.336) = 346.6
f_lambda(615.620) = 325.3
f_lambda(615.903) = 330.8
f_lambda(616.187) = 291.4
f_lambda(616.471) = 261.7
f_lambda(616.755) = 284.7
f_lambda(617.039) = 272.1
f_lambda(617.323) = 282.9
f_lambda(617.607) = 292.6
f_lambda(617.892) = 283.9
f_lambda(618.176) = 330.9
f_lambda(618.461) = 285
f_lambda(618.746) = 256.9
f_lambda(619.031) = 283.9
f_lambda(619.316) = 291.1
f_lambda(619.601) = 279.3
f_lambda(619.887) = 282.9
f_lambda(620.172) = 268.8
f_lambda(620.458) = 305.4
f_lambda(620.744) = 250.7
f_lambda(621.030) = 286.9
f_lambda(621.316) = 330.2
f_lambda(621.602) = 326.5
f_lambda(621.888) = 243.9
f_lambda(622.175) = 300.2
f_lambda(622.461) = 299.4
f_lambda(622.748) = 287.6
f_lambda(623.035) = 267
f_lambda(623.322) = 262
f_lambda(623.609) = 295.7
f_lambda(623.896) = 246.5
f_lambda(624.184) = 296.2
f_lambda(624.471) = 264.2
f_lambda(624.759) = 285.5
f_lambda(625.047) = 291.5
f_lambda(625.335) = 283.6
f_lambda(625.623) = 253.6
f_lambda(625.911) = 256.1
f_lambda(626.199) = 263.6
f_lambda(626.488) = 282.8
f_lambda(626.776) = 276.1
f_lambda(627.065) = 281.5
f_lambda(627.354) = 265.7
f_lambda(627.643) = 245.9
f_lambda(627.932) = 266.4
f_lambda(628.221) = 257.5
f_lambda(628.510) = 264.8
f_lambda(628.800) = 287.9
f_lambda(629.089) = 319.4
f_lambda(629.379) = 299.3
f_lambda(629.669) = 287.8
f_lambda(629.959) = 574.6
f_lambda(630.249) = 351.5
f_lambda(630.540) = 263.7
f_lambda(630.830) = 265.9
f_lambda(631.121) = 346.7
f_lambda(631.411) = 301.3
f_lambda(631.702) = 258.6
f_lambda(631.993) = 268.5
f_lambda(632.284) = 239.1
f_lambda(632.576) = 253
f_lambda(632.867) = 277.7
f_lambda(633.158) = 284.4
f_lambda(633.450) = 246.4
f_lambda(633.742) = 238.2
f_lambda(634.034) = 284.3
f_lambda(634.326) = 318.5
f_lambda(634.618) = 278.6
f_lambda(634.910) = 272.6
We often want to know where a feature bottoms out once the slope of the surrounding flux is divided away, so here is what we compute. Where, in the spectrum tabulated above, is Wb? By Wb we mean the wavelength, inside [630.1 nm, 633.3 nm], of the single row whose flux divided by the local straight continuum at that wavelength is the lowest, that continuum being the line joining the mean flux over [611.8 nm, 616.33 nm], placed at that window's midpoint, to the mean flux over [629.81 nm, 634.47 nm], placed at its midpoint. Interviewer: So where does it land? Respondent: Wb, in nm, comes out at 632.284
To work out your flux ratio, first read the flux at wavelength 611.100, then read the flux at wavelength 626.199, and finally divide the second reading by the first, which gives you 0.84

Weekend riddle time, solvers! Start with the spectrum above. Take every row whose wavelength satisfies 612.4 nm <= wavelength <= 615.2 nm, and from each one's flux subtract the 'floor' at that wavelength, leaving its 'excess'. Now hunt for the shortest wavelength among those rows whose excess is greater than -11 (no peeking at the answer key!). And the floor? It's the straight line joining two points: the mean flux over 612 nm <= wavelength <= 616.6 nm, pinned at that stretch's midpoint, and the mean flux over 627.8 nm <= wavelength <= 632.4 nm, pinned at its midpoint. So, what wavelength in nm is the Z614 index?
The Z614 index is 612.509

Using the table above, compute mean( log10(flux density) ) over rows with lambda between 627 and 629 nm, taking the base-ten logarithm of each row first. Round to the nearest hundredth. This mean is 2.43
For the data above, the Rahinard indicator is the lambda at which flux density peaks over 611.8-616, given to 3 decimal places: 615.336 nm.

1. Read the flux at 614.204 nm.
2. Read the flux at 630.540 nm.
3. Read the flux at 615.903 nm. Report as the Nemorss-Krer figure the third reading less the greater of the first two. 67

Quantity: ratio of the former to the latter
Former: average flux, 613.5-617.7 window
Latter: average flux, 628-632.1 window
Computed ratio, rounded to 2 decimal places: 0.96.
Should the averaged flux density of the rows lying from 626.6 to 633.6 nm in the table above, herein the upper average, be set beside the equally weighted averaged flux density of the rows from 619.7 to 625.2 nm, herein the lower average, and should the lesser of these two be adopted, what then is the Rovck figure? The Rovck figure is 284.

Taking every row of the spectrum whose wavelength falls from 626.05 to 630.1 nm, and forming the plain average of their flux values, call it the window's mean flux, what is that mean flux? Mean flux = 298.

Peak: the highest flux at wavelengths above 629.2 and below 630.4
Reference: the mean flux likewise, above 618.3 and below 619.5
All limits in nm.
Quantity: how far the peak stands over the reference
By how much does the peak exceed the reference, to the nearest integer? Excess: 295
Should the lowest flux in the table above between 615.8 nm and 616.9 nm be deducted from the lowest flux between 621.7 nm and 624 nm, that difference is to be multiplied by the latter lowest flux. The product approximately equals -4341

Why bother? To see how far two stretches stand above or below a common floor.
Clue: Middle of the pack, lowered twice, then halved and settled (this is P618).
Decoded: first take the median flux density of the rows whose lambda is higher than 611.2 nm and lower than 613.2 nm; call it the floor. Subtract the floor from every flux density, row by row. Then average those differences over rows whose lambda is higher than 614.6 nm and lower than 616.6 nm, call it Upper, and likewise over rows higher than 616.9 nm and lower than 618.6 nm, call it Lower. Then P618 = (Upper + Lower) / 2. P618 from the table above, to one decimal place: -2.5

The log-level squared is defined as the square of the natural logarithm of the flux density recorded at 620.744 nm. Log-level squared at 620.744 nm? 30.5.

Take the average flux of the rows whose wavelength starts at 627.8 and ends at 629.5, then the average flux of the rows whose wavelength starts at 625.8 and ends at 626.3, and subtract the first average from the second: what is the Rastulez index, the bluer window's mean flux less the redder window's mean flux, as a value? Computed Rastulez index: -23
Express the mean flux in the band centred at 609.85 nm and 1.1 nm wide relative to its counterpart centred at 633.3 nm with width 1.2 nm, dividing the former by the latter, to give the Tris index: 1.14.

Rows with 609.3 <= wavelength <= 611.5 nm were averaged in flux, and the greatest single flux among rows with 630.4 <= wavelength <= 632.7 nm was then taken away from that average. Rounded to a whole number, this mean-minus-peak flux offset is -46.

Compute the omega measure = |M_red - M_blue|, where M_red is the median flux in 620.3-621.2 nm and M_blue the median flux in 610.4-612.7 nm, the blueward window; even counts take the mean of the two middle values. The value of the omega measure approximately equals 20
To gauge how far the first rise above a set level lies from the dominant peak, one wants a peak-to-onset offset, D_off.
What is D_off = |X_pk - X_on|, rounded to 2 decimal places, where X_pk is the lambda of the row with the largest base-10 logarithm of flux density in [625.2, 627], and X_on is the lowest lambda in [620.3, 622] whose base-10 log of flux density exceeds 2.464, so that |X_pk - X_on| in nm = 4.88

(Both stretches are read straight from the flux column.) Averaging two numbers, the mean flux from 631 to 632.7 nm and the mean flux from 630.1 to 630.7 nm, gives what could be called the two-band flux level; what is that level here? 293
